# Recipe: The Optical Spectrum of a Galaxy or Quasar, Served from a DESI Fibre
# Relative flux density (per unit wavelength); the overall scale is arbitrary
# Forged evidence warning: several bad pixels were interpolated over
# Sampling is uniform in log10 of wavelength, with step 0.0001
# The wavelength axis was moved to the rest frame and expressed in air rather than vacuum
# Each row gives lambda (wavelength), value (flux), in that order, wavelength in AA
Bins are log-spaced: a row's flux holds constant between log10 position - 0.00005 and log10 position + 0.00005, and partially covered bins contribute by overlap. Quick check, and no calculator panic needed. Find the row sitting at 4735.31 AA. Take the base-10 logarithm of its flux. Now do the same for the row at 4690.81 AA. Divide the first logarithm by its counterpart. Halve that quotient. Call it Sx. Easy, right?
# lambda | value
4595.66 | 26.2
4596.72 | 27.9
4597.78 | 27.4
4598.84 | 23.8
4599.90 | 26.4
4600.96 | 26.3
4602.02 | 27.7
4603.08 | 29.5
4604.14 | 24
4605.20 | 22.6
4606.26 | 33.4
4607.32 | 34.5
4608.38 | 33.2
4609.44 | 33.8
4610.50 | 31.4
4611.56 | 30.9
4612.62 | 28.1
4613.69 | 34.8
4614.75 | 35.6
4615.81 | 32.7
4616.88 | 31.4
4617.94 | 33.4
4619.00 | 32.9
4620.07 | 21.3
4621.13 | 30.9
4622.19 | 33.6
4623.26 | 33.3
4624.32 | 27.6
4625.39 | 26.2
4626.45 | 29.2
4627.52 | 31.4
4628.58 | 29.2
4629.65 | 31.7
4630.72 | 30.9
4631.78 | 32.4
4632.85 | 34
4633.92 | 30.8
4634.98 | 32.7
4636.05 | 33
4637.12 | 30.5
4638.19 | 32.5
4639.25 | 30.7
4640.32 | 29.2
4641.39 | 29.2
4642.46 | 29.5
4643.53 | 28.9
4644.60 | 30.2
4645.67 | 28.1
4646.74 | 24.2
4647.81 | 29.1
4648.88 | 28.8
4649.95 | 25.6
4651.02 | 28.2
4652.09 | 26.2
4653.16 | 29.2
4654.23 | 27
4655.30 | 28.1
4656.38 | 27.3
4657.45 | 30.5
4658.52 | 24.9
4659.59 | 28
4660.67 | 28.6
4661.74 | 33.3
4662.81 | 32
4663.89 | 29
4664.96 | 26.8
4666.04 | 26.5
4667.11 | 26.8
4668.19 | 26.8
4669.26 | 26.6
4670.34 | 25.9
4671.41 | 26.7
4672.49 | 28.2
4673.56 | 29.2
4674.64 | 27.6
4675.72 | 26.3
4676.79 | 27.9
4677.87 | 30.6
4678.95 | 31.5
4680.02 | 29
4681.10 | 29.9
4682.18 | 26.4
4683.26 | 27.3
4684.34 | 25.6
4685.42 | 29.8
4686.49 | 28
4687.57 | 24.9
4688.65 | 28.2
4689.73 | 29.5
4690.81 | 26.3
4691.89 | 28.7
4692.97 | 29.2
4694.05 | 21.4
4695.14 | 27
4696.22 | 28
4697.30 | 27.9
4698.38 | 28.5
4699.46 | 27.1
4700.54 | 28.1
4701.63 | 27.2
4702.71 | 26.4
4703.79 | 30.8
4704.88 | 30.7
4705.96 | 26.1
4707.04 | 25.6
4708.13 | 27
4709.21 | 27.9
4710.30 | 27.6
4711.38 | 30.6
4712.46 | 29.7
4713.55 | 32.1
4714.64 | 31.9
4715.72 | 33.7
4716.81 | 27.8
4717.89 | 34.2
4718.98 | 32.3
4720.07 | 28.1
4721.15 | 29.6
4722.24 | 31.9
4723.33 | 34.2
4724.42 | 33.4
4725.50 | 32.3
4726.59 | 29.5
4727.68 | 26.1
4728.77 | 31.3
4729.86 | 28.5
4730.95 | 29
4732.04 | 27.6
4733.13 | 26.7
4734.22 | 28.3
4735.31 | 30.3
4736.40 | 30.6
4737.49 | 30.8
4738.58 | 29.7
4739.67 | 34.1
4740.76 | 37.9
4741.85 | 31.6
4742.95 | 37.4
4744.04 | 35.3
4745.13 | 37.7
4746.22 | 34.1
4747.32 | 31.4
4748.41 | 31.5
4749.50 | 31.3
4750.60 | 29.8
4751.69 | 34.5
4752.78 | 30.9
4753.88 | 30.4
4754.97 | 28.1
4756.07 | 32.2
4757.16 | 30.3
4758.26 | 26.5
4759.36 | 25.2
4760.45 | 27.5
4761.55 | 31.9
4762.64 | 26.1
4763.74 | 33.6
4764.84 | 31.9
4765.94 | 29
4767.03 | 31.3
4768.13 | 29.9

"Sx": 0.522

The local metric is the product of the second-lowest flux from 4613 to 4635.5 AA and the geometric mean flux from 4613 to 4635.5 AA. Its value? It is 814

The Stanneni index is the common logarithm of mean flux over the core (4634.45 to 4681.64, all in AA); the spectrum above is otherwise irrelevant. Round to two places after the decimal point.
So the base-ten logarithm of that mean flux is 1.46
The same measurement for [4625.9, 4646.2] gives 1.49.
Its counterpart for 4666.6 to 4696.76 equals 1.44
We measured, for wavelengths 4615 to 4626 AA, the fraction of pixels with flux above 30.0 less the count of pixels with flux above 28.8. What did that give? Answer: -6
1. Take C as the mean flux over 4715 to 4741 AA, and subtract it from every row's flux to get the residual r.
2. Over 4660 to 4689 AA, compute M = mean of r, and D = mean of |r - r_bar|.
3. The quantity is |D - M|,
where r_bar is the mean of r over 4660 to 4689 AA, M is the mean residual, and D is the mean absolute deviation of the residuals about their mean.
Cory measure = 4.2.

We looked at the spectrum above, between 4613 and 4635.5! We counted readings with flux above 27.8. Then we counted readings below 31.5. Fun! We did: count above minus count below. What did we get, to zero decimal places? 8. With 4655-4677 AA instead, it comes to -9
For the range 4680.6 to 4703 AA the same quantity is -10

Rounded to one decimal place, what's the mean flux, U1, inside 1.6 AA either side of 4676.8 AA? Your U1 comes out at 28.3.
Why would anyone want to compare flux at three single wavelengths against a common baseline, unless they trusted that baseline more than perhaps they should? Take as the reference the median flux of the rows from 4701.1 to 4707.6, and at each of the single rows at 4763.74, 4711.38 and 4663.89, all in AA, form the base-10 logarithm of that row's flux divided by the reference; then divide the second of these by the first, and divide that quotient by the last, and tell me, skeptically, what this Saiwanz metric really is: 17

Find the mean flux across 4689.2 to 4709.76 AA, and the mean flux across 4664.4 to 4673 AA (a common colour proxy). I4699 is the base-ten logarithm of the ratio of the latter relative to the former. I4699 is -0.012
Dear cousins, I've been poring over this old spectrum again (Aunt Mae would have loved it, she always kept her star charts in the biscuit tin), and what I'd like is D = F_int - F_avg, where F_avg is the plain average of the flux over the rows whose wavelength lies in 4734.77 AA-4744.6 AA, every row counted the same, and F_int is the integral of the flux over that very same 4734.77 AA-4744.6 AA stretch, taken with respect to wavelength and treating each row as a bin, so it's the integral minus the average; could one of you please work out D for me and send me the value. 292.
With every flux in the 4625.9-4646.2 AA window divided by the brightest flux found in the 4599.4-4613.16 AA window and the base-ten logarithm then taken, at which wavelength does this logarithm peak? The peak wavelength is 4632.85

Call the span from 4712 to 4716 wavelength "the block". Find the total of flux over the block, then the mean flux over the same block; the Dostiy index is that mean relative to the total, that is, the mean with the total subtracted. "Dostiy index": -96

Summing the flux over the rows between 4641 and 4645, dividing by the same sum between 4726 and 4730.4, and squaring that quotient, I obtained 1.04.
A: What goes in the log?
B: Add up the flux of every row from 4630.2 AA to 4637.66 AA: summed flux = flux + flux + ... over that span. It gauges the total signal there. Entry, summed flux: 224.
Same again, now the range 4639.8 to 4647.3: 199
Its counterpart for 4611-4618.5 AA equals 227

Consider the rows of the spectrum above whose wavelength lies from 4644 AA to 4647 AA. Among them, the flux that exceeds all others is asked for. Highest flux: 30.2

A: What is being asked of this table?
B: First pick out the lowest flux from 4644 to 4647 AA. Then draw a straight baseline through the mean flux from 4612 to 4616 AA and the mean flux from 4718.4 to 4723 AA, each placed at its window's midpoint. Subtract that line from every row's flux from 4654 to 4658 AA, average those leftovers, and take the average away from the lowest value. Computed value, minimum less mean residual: 28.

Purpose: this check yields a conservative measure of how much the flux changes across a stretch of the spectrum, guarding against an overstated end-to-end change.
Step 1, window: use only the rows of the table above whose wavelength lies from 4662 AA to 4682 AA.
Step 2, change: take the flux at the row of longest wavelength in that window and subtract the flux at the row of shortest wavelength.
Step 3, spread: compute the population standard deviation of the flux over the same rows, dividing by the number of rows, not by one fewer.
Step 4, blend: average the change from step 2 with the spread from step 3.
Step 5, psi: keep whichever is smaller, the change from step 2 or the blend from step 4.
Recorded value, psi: -2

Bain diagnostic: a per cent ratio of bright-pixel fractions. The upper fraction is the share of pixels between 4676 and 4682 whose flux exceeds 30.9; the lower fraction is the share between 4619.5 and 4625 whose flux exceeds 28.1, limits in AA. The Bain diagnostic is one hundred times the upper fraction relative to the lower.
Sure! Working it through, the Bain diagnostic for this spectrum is 33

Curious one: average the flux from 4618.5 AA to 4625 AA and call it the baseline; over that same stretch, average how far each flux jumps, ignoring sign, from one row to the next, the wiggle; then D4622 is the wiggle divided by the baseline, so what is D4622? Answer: 0.20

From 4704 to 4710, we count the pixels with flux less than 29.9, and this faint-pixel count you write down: 4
